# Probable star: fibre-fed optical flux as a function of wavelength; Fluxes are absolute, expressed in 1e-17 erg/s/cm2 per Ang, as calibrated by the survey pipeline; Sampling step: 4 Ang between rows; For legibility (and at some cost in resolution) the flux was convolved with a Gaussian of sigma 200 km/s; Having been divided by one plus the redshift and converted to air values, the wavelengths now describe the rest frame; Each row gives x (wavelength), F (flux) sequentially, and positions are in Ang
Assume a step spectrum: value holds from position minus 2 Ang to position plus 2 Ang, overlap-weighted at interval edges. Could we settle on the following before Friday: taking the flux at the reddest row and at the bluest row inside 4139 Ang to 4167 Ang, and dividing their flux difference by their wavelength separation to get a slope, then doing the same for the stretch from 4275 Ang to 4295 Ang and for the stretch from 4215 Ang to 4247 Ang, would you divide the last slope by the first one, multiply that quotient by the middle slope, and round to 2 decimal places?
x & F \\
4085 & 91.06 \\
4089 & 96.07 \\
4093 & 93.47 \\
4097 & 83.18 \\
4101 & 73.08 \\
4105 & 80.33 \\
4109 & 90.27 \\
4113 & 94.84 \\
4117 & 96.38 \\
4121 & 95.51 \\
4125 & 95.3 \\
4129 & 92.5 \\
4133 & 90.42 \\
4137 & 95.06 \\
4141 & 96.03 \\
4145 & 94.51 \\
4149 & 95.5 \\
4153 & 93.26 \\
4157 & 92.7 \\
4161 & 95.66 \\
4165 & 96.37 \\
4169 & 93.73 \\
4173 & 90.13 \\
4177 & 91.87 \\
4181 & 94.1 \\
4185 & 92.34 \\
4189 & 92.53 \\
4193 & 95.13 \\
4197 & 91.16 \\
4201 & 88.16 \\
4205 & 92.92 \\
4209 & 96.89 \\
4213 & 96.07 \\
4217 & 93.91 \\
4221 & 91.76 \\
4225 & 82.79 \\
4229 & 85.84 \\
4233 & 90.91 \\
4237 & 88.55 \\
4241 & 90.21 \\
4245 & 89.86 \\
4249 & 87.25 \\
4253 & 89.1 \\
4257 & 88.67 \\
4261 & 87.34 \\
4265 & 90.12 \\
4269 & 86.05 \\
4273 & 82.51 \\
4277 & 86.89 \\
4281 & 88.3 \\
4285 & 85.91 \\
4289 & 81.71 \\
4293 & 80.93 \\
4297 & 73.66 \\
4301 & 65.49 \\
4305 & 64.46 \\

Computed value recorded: 3.80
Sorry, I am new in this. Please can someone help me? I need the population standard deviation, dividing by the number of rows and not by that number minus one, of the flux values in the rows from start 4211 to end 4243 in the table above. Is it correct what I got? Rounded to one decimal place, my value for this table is 4.0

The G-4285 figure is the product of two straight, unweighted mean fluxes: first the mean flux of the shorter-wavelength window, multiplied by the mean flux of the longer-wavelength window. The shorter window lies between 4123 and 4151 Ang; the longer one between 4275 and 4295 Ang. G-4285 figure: 7982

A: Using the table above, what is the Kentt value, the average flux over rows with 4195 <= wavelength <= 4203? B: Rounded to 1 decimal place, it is 89.7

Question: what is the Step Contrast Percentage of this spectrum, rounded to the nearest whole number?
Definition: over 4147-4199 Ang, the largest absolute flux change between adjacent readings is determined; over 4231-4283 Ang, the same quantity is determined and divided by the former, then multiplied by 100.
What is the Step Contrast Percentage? 110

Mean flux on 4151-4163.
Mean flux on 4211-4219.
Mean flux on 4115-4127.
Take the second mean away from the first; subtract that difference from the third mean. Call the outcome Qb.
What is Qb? 96.8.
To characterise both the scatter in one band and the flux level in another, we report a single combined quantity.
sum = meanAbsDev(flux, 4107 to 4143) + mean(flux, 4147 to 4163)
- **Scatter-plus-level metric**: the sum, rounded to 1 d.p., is 96.3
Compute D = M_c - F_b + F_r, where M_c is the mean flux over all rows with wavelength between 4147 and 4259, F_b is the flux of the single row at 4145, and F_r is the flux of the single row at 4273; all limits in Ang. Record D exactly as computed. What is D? 80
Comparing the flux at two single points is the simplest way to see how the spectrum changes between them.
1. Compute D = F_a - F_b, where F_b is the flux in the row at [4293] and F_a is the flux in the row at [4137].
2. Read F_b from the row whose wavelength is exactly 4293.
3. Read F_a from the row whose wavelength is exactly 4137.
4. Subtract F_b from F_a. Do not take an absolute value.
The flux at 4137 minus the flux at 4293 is 14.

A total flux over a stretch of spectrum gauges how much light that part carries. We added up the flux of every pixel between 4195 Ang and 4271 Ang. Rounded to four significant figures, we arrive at 1708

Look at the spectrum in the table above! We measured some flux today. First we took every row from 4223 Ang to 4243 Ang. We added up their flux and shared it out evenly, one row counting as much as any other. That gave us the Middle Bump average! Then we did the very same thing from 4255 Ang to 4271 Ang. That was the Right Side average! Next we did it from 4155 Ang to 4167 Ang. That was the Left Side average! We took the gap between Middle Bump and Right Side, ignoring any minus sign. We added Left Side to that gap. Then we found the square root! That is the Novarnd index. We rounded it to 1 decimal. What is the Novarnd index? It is 9.8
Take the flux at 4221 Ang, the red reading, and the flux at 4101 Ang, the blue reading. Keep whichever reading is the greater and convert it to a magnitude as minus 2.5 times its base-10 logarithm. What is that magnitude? -4.91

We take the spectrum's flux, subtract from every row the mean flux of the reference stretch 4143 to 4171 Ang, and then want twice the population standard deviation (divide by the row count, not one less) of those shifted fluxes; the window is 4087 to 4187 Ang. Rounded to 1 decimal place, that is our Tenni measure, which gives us 10.9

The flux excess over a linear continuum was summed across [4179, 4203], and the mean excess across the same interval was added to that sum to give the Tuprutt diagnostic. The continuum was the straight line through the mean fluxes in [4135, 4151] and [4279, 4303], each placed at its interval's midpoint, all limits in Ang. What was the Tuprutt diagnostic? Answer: 15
